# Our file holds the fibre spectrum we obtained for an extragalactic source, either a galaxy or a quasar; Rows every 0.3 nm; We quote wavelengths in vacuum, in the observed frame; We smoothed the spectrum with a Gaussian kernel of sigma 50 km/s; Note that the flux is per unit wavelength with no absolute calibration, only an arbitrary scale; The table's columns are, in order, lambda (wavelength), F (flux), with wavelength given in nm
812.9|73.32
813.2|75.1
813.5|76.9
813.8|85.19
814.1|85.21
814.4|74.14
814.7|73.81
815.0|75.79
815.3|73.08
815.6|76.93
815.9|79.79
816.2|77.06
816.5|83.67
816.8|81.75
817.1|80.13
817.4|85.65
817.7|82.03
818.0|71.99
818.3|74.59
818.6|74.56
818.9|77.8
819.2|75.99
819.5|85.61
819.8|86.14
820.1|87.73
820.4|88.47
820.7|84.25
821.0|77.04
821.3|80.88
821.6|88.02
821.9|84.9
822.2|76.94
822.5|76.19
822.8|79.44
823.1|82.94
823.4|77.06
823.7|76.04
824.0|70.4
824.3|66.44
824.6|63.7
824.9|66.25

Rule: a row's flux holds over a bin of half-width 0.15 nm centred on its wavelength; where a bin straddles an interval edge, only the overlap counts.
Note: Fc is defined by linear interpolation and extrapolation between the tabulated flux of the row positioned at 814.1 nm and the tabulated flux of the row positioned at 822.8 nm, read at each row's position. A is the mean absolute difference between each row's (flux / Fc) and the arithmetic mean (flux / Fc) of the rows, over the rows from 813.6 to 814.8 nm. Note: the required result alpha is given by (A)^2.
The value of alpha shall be 0.0041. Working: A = 0.064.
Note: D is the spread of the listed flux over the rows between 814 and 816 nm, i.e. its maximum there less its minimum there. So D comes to 12.1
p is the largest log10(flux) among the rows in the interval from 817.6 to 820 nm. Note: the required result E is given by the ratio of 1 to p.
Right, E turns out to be 0.5167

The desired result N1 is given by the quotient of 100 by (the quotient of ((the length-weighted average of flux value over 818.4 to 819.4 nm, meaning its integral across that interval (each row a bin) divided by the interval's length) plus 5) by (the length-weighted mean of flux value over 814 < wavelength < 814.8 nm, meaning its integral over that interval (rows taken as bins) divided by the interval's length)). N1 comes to 95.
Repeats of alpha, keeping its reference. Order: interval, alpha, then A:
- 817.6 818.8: 0.0013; 0.036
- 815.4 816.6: 0.0009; 0.029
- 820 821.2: 0.0019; 0.044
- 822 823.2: 0.0010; 0.032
